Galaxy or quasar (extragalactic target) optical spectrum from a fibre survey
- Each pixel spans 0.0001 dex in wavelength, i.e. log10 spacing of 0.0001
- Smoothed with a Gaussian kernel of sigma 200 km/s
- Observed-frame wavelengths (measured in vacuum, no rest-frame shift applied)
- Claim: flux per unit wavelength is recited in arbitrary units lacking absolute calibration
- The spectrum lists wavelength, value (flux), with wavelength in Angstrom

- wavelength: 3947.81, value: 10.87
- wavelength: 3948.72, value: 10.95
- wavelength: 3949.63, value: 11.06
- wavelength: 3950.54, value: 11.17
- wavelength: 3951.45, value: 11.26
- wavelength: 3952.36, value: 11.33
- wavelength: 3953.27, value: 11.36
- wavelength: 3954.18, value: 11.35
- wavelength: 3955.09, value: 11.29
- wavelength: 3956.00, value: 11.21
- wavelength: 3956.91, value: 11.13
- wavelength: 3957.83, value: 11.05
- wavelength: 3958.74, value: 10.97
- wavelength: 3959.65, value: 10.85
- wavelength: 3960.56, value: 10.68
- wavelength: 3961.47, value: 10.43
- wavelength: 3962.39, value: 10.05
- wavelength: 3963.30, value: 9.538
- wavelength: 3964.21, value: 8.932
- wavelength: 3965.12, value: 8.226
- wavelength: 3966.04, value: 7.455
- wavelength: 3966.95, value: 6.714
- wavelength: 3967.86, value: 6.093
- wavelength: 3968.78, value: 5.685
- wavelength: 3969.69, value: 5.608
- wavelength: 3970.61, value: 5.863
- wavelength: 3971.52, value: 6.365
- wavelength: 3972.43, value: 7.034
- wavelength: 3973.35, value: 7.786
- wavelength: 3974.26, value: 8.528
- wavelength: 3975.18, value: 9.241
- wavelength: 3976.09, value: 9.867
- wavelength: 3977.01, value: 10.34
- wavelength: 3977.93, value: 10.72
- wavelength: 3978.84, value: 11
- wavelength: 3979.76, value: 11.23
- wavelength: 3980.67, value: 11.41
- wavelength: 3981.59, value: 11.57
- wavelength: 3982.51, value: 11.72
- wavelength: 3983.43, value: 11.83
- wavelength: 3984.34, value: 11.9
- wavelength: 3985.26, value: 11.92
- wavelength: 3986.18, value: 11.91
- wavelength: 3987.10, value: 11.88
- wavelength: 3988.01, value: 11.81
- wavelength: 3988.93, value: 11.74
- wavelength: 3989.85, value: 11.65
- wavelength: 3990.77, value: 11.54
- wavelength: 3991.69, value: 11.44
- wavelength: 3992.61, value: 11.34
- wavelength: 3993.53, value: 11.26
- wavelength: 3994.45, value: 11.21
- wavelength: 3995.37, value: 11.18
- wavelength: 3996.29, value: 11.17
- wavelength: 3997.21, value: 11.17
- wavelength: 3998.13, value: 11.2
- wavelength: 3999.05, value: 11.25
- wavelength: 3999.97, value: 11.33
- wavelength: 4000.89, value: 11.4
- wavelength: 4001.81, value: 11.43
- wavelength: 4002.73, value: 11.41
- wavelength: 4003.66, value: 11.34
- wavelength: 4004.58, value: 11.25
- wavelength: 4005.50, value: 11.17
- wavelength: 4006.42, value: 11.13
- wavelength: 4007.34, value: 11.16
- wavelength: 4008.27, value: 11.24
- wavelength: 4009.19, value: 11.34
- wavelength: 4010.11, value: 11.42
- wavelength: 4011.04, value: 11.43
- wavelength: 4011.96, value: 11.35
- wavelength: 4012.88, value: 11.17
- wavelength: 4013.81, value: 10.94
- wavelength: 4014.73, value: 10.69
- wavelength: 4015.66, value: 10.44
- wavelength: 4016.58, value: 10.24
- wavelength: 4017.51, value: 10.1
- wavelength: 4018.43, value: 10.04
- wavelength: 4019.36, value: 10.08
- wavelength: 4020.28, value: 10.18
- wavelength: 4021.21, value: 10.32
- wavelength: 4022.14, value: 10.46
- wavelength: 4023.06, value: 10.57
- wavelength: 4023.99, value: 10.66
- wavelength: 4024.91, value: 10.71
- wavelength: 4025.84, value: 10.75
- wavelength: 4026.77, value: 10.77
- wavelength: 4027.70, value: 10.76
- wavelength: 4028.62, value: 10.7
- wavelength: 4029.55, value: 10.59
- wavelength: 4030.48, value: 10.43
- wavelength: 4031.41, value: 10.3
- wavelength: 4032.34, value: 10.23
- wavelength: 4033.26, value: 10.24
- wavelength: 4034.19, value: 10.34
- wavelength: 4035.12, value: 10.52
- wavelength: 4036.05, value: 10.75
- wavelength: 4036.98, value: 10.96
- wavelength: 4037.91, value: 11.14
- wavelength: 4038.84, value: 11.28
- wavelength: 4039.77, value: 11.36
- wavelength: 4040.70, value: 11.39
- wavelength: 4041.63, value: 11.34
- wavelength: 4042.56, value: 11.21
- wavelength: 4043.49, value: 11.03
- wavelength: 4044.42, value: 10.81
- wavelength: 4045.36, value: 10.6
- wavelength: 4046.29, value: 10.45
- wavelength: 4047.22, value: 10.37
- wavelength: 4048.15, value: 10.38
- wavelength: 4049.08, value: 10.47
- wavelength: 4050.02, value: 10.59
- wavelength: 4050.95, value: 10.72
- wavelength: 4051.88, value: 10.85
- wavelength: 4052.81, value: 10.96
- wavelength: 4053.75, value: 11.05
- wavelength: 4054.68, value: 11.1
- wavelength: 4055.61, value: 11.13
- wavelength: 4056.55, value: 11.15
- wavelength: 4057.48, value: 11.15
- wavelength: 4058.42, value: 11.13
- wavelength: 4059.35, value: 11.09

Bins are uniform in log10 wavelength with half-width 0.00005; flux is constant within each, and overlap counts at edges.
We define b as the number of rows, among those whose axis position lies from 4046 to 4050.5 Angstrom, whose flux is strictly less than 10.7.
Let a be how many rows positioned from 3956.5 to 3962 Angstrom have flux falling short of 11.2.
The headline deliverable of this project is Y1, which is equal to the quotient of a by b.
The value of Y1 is 1.20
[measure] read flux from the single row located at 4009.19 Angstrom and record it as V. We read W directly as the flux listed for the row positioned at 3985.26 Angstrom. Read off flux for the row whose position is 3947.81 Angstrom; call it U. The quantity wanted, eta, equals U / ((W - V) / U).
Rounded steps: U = 10.87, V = 11.34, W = 11.92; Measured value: 204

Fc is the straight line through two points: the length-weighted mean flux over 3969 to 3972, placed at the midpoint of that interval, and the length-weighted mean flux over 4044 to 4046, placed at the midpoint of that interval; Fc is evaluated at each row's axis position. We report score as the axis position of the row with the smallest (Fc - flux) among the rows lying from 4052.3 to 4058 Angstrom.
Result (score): 4053.75 Angstrom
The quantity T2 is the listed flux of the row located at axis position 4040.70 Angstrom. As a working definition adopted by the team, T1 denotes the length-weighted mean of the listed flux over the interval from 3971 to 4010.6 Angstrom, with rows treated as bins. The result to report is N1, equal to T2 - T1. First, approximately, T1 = 10.9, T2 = 11.39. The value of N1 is 0.5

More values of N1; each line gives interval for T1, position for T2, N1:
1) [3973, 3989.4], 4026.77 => -0.2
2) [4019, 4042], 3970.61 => -4.8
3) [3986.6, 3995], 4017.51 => -1.4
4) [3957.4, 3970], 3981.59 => 2.8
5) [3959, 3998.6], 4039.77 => 1.4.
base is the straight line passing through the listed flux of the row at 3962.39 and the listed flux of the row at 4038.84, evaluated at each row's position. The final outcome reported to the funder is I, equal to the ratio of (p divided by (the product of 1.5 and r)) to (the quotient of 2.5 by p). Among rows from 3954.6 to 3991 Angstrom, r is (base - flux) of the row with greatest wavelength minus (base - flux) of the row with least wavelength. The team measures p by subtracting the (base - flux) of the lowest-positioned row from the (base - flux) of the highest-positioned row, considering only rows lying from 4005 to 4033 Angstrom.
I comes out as 1.55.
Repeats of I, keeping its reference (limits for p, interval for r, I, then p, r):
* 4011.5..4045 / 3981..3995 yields 0.53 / 1.1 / 0.6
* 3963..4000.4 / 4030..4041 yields -0.48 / -1.2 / -0.8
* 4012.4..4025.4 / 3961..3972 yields 0.03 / 0.7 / 4.2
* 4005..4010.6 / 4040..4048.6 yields 0.01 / -0.2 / 1.1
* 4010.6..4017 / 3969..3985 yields -0.07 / 1.3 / -6.1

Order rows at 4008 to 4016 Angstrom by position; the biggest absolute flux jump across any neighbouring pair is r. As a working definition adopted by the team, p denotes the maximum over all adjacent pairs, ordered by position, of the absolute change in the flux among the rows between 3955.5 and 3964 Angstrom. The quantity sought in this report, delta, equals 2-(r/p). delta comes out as 1.5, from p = 0.51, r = 0.25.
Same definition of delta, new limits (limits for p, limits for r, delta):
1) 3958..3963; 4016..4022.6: 1.6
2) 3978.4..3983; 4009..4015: 0.9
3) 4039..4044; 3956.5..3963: -0.1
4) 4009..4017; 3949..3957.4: 1.6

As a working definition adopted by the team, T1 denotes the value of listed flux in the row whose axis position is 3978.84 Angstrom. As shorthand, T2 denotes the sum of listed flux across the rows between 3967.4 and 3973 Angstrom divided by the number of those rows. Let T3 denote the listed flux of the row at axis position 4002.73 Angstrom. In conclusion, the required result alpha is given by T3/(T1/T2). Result 6.3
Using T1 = 11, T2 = 6.1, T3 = 11.41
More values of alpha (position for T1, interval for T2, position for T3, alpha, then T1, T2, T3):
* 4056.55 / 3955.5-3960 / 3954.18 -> 11.2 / 11.15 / 11.0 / 11.35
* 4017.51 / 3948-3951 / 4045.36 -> 11.6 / 10.1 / 11.1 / 10.6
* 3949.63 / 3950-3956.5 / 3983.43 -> 12.1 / 11.06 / 11.3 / 11.83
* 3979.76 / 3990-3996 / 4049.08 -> 10.6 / 11.23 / 11.3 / 10.47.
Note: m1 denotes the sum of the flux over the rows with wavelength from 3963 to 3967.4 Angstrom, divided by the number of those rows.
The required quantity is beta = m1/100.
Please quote 0.082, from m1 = 8.2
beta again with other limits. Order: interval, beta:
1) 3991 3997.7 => 0.113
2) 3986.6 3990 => 0.118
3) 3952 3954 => 0.113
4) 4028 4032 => 0.105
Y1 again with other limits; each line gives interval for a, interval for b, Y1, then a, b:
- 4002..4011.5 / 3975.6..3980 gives 1.50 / 3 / 2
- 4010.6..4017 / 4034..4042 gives 2.50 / 5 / 2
